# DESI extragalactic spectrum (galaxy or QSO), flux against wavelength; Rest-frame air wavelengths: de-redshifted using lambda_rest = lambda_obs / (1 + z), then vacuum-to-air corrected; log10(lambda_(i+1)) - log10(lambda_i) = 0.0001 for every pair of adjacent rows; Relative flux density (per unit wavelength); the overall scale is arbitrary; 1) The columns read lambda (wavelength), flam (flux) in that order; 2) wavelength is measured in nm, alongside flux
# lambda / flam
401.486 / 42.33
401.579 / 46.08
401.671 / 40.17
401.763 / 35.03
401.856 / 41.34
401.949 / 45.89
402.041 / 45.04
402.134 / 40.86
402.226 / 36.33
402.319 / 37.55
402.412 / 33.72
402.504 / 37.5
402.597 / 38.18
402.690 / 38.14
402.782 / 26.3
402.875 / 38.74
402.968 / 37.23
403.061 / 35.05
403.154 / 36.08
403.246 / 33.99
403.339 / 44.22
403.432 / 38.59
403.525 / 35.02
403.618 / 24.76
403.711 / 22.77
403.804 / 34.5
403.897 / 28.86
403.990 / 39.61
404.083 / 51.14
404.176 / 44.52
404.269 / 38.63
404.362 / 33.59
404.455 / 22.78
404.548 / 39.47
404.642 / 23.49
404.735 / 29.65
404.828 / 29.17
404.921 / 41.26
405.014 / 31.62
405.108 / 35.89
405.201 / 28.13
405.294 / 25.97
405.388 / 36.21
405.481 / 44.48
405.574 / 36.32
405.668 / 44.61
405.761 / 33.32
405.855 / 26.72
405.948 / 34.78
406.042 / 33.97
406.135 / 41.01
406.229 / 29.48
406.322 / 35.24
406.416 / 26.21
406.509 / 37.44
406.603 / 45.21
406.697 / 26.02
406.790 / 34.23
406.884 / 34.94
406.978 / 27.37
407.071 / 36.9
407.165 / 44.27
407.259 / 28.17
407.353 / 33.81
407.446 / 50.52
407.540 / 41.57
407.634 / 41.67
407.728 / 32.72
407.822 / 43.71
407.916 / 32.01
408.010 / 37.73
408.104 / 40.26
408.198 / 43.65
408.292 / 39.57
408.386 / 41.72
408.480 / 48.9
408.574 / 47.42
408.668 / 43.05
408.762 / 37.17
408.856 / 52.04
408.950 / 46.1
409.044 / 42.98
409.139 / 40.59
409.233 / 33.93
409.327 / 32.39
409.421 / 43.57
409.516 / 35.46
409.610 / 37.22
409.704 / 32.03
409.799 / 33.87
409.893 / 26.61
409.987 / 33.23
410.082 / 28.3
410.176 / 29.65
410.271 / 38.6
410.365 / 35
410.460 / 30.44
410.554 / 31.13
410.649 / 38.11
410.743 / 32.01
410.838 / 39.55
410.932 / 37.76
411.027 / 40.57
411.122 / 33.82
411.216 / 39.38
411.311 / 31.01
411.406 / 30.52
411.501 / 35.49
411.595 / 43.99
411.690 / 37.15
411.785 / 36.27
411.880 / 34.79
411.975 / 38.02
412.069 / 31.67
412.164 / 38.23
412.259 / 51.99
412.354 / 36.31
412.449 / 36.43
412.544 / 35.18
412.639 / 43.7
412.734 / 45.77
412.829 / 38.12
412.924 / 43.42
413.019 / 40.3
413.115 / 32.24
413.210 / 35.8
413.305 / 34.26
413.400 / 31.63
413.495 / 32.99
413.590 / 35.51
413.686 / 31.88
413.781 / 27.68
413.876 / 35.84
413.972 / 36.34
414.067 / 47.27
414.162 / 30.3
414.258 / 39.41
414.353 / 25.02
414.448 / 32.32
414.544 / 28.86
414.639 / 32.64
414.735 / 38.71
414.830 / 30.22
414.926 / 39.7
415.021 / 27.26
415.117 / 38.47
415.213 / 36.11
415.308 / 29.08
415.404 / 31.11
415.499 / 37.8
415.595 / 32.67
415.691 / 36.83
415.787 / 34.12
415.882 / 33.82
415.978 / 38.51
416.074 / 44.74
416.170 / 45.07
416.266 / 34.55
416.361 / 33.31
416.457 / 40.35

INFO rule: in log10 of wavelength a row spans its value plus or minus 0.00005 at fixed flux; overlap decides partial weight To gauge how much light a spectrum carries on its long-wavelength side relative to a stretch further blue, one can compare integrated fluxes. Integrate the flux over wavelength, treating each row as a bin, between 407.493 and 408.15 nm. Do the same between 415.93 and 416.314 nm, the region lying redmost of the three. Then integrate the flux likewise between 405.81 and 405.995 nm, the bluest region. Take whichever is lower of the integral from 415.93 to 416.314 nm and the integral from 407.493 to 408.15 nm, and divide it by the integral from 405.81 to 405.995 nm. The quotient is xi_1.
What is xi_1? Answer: 2.7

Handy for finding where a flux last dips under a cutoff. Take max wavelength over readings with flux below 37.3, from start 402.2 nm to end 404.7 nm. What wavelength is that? 404.642 nm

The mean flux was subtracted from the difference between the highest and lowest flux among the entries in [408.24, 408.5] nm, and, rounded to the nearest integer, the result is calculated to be -34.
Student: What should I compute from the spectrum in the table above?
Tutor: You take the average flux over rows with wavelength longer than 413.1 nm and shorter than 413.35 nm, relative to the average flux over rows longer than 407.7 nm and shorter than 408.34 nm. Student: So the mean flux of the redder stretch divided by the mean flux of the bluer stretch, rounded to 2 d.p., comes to 0.89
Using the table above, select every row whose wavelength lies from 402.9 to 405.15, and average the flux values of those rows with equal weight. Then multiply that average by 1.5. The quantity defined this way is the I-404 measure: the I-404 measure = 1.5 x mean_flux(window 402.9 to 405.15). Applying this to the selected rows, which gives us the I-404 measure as 52.0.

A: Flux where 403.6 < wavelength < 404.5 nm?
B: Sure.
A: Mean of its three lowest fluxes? 23.4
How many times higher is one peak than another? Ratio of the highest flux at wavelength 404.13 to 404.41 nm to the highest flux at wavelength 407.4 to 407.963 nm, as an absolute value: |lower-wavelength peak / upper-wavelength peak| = 0.88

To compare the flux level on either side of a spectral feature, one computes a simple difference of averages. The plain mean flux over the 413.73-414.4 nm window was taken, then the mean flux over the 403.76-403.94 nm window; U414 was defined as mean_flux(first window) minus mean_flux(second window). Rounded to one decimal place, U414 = 2.9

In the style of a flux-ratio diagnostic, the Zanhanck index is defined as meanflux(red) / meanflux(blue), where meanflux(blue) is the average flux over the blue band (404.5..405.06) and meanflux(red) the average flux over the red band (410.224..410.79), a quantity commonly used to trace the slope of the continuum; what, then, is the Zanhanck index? 1.1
